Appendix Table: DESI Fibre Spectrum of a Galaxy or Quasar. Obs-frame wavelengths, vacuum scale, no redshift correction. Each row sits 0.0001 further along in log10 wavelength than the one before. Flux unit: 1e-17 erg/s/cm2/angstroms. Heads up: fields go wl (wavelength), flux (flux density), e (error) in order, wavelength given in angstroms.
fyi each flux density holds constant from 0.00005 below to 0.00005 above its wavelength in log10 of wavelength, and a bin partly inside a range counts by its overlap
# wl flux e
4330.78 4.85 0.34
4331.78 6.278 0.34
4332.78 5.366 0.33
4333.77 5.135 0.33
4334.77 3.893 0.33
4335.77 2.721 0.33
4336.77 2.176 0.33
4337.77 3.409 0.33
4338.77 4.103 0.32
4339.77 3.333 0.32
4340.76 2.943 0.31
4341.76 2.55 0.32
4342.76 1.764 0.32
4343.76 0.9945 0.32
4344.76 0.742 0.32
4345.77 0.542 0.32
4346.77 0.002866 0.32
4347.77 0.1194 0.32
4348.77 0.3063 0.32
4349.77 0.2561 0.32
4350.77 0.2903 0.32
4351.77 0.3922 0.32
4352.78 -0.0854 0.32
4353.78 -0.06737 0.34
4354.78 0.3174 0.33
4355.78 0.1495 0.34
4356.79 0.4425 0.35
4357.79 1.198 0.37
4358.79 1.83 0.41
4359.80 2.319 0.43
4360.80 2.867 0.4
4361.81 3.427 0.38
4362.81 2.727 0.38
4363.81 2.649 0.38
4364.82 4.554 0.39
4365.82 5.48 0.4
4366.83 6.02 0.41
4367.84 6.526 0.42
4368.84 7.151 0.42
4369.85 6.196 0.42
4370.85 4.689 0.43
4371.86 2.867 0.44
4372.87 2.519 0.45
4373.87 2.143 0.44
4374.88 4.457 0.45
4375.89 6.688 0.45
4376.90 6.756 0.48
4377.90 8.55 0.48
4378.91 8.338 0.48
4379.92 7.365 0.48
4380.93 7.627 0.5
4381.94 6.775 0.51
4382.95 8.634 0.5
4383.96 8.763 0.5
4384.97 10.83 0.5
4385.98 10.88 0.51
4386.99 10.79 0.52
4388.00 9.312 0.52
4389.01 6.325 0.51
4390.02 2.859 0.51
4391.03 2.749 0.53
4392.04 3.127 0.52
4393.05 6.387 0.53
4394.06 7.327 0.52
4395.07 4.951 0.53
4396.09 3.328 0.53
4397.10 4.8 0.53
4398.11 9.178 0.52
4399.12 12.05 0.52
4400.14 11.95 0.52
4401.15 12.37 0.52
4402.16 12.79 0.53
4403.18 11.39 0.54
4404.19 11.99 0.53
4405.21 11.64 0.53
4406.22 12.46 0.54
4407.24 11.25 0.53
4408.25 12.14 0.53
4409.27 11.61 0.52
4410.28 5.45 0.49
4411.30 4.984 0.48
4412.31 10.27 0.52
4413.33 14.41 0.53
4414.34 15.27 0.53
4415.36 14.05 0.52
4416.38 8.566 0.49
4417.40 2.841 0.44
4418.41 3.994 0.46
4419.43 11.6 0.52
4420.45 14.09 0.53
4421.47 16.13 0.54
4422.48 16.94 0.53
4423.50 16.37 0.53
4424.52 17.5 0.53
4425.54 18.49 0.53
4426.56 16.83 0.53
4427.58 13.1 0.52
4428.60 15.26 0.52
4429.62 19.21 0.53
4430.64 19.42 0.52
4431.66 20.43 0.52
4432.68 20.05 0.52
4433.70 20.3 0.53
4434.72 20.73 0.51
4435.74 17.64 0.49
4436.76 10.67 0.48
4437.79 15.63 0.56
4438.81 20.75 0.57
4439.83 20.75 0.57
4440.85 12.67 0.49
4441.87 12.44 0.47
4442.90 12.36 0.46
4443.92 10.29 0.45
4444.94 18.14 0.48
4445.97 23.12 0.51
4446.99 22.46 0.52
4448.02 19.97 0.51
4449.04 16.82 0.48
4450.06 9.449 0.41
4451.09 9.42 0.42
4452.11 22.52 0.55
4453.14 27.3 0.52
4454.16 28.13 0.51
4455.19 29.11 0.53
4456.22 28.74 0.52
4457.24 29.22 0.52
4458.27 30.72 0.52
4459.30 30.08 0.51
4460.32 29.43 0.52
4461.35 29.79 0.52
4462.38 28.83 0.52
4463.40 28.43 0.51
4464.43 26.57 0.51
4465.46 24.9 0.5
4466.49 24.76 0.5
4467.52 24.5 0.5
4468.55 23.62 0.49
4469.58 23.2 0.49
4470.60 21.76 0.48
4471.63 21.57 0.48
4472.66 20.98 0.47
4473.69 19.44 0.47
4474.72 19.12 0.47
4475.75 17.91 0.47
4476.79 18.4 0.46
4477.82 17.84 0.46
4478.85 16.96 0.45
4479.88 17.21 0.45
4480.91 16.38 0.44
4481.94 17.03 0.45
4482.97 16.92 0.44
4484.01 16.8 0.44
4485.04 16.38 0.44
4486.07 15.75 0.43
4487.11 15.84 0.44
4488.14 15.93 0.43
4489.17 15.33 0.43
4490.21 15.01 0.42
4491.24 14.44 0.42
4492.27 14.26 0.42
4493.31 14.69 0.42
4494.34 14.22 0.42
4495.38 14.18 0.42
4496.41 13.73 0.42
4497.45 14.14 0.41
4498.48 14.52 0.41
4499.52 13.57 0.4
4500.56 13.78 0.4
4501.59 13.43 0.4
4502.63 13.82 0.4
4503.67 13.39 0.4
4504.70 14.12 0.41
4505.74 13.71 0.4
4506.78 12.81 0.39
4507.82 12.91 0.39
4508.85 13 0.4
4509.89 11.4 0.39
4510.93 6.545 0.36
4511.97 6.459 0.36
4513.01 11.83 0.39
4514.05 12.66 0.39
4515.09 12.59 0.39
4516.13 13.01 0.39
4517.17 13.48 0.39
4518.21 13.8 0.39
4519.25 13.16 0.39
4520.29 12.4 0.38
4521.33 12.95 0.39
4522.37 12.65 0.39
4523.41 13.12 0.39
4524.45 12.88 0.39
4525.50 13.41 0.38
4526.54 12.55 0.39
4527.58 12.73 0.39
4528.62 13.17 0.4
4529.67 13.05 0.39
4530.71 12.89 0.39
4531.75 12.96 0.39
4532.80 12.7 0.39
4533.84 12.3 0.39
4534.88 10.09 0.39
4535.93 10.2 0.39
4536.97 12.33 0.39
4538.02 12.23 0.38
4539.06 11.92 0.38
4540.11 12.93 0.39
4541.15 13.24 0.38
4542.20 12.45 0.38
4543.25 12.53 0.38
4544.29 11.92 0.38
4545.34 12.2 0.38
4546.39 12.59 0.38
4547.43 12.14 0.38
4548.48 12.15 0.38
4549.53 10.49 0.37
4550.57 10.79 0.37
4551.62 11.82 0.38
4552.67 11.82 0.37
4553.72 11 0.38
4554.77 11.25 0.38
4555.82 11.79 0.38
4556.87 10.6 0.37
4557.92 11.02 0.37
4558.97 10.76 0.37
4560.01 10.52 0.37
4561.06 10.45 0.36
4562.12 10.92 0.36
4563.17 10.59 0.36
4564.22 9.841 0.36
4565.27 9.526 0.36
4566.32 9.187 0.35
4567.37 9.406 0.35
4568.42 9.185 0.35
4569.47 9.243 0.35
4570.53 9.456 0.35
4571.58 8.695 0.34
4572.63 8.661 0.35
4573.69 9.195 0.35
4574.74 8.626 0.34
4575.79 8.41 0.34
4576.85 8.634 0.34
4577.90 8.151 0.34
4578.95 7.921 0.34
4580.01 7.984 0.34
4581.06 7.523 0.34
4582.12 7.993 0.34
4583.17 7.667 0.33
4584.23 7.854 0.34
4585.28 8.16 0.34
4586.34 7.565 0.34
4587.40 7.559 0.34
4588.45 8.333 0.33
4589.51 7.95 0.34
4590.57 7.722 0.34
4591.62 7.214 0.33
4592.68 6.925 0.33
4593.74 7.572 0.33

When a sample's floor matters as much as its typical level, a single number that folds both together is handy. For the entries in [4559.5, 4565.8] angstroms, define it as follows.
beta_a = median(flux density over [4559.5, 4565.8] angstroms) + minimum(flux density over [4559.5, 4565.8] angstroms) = 20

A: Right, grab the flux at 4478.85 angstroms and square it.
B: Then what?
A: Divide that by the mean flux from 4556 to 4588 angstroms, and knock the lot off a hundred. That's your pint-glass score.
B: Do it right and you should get 68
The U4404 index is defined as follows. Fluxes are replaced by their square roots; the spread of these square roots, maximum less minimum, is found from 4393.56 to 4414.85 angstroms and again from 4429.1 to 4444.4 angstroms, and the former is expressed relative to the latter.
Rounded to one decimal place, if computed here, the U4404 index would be 1.5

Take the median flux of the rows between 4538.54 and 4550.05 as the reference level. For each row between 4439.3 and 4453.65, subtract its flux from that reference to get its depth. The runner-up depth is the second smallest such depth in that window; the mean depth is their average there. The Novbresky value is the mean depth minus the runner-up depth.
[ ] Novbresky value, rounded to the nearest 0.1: 6.1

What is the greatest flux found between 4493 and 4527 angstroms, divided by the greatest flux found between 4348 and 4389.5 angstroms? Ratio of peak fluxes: 1.4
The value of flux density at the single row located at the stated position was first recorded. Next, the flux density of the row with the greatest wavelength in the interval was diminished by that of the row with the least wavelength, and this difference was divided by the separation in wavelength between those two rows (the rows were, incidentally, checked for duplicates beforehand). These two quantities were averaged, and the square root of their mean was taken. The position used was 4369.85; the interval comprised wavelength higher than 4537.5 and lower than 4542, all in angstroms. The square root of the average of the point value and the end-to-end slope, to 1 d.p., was 1.8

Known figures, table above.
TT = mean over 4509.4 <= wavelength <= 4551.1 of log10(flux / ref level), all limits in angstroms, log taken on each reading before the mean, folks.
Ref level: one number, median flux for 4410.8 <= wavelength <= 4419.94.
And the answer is 0.07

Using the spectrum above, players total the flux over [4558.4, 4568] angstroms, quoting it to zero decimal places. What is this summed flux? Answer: 91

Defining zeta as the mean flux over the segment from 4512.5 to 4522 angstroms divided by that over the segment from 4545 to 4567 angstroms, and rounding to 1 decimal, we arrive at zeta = 1.2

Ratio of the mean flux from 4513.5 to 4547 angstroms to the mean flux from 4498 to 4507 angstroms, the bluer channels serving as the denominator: 1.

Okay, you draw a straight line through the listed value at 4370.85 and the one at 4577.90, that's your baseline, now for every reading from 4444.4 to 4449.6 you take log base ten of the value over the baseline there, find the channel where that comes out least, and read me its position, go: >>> 4449.04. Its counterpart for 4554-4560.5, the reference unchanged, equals 4560.01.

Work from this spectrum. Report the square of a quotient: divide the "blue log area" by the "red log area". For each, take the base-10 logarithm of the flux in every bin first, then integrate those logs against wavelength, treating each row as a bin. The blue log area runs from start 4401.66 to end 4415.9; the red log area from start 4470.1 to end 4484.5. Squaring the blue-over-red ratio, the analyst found 0.7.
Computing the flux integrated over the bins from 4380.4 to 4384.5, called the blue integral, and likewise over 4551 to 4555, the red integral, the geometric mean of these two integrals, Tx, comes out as 39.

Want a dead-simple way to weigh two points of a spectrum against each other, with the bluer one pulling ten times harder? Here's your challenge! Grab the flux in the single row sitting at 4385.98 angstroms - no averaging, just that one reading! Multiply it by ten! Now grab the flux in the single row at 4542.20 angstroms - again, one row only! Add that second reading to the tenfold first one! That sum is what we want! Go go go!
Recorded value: 121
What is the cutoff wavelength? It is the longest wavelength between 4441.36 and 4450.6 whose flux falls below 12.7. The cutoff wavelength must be 4450.06 angstroms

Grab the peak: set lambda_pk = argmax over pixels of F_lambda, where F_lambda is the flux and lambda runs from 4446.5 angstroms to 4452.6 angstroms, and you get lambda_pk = 4452.11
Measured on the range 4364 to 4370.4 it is 4368.84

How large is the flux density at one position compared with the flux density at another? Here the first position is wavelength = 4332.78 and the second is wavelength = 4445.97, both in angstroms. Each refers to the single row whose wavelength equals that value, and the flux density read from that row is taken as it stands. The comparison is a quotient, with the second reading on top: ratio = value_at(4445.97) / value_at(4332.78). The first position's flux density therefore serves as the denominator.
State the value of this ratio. 4.3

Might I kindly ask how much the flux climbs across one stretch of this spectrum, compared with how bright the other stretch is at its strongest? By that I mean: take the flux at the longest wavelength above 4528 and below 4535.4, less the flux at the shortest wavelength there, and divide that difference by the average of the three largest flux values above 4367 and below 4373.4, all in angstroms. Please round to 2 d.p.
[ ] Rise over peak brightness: -0.46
